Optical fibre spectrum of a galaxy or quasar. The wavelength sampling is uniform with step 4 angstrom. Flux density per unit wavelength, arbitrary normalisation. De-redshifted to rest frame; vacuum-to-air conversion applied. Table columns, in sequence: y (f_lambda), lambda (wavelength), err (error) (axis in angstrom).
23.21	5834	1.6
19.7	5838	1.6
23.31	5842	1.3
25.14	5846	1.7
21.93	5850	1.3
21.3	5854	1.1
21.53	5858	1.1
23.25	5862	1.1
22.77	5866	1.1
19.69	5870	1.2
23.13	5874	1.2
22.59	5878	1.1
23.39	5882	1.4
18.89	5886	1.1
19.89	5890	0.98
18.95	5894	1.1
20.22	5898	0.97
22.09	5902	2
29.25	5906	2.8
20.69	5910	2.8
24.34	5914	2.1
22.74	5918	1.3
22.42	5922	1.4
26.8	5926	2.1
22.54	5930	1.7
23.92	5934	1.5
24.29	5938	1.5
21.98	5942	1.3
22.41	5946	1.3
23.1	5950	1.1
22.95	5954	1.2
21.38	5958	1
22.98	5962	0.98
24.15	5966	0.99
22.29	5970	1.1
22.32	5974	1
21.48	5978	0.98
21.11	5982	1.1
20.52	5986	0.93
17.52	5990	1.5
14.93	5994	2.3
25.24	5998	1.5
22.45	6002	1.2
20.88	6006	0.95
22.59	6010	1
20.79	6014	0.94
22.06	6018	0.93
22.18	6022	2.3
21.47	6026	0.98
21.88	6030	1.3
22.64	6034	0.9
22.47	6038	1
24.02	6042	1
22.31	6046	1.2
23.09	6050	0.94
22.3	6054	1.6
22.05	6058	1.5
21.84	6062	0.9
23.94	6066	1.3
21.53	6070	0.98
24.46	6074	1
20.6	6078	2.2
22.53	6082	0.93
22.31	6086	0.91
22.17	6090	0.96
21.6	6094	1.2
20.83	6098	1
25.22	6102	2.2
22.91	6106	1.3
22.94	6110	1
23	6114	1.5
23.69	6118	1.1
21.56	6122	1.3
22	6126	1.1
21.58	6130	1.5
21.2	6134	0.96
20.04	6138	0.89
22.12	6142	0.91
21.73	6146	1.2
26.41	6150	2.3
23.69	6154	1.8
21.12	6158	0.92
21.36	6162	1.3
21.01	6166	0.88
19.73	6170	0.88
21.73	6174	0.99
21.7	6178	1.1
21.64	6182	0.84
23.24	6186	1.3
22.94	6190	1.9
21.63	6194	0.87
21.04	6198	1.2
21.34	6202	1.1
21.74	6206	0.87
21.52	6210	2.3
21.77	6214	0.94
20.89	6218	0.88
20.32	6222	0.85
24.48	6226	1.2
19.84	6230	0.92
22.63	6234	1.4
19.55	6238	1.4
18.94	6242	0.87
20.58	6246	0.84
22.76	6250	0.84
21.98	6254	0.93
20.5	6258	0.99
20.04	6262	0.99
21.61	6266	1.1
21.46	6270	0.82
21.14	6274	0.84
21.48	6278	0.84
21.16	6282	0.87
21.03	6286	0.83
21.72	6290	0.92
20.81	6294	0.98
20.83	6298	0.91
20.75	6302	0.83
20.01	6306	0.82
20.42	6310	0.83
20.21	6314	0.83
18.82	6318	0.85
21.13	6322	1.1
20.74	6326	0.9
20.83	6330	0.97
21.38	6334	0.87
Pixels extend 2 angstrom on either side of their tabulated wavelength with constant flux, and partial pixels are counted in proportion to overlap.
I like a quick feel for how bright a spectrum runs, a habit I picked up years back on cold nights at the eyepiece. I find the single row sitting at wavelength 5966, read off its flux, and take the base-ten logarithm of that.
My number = 1.38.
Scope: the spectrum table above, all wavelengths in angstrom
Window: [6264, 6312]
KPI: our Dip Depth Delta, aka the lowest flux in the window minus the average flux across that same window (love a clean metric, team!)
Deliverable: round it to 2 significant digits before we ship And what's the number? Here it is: -1.0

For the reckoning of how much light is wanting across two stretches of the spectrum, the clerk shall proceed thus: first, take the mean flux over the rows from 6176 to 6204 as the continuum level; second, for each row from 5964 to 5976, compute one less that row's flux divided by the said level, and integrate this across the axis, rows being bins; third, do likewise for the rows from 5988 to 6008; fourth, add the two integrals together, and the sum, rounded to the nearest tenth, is 1.0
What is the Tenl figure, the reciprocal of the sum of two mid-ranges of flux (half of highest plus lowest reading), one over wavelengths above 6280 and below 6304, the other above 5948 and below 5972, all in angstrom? 0.0227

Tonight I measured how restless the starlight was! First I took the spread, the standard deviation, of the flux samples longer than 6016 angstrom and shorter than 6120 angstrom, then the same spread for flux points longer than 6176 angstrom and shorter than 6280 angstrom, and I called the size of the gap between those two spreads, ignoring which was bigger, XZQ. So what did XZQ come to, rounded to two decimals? 0.13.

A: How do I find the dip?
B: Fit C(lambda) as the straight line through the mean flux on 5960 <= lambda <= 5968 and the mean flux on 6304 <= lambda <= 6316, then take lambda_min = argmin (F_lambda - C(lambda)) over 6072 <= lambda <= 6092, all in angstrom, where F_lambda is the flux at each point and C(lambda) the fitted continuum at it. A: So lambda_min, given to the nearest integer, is 6078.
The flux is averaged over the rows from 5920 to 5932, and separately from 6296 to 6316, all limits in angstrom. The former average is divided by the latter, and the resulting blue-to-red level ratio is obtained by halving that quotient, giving 0.59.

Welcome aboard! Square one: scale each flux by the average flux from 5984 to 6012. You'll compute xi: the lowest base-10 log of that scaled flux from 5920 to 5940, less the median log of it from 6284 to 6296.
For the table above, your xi 0.028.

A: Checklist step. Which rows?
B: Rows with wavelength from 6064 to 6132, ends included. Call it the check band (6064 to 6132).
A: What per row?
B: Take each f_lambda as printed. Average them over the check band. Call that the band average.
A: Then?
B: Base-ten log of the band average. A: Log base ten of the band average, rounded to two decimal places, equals 1.35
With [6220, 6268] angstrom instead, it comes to 1.32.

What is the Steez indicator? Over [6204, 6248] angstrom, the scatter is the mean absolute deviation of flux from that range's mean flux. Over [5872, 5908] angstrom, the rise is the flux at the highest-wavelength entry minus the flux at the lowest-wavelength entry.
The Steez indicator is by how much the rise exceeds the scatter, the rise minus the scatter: 4.9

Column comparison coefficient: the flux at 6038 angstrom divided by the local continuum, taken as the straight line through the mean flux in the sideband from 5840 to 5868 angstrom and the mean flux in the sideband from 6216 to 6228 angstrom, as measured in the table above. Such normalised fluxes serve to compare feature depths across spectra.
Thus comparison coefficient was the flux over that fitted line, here 1.01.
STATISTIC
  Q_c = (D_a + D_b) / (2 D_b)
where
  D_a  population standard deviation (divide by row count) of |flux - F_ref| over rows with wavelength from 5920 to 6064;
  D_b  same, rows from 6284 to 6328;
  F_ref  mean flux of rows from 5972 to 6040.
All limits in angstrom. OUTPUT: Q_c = 1.6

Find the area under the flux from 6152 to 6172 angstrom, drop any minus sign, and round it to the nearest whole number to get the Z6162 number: 428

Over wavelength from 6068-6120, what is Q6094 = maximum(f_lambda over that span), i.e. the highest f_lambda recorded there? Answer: 25.22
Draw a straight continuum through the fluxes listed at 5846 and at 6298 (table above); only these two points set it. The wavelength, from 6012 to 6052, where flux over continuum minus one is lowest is 6014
